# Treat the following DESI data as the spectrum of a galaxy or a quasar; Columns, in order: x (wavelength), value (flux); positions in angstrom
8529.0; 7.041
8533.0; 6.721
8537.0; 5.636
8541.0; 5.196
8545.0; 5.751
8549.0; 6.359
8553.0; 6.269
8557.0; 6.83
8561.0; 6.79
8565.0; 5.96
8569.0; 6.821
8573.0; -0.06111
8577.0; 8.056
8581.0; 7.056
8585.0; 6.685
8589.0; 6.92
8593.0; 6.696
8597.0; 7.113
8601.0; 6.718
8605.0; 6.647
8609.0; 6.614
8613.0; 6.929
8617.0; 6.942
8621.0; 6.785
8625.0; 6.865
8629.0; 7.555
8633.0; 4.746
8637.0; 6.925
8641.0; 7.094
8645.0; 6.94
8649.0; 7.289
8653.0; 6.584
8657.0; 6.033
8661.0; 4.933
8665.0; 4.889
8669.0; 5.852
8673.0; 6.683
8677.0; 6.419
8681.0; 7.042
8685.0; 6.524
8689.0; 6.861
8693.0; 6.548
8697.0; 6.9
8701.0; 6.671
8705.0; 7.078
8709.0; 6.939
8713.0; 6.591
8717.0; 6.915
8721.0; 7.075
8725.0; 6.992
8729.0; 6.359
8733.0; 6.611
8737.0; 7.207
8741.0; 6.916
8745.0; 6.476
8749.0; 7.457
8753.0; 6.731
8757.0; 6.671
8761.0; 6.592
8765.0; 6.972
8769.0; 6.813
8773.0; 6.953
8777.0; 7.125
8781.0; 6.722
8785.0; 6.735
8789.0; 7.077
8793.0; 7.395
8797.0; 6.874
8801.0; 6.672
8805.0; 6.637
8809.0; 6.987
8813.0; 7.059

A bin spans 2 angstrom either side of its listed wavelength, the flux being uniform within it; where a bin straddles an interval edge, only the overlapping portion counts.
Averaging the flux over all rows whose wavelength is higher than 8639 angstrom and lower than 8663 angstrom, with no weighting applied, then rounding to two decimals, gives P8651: 6.48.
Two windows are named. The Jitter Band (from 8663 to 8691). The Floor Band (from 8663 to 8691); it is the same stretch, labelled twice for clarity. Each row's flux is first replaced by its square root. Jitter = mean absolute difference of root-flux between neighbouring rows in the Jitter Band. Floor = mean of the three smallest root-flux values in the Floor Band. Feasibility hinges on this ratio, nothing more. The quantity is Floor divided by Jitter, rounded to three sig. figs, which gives 20.2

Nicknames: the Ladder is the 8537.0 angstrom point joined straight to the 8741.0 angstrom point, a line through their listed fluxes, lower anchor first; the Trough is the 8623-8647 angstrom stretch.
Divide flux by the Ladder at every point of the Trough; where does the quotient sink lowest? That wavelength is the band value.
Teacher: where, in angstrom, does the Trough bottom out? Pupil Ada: 8633.0 angstrom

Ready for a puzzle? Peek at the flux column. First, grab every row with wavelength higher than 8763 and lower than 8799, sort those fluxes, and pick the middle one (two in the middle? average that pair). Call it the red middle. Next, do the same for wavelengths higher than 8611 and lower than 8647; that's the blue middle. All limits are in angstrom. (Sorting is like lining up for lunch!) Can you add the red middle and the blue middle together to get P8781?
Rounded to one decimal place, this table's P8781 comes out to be 13.9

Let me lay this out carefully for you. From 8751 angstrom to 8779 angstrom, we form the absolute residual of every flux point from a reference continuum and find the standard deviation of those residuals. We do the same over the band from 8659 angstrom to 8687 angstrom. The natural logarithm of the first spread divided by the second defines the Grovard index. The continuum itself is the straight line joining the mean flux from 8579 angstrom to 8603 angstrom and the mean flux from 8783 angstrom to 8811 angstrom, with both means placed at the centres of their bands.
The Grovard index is -2.1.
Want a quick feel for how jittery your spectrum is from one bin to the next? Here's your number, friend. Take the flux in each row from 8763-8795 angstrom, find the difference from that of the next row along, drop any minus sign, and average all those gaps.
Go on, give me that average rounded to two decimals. 0.22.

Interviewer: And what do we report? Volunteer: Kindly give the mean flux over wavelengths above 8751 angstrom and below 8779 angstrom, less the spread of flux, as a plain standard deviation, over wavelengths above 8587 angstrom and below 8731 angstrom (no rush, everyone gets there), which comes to 6.2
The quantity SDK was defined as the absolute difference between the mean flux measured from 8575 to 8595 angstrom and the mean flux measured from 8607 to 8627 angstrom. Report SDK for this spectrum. 0.26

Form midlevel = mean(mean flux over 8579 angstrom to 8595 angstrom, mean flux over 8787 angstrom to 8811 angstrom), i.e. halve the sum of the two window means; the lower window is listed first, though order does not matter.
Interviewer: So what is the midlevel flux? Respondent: 6.9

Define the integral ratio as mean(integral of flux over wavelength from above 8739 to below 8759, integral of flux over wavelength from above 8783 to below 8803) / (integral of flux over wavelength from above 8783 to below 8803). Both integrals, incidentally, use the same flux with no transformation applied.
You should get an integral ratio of 1.0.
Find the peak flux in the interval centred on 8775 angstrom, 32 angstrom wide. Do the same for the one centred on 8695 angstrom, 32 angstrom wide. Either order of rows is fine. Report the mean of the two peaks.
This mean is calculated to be 7.10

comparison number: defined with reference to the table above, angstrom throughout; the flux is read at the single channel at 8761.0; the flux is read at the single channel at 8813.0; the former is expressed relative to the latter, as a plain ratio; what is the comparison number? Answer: 0.93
